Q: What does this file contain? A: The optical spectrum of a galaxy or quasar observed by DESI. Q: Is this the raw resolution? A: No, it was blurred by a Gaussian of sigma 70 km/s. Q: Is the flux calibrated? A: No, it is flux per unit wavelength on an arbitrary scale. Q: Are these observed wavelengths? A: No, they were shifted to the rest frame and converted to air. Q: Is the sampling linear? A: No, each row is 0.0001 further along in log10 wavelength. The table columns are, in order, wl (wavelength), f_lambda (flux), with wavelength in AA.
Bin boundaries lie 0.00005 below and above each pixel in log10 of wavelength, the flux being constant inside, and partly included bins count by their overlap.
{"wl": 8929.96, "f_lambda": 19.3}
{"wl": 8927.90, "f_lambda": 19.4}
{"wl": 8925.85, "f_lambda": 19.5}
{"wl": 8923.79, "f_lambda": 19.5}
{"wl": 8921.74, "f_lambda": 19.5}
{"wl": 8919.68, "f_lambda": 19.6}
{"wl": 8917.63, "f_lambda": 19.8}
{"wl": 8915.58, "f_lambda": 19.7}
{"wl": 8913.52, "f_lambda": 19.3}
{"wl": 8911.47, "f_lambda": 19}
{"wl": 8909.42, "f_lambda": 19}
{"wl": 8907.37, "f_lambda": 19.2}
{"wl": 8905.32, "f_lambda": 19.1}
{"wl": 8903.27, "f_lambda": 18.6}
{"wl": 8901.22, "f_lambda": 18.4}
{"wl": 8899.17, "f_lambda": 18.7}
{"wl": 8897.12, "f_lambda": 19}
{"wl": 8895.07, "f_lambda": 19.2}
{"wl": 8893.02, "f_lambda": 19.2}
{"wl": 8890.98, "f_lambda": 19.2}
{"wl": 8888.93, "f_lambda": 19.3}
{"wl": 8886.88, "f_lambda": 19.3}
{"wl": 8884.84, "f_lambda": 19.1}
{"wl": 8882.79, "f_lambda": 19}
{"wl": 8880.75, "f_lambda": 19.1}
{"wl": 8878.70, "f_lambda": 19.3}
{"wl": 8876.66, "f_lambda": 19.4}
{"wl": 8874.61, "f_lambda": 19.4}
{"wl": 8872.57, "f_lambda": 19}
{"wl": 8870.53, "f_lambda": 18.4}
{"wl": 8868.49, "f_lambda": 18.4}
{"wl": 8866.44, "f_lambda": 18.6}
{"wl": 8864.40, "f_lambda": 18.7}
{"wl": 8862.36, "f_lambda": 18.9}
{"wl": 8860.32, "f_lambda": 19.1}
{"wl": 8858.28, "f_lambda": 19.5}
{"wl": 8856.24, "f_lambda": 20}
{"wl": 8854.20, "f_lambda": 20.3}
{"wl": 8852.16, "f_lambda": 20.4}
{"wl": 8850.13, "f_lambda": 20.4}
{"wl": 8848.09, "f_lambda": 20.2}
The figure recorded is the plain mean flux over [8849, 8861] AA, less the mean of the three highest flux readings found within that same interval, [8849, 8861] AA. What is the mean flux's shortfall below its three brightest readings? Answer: -0.4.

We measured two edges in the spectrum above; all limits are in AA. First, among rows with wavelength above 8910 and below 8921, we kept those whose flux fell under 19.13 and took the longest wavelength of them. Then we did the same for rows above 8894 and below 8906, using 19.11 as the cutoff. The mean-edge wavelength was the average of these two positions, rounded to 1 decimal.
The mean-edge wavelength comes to 8908.4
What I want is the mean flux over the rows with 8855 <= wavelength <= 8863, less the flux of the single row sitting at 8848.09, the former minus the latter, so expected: -0.8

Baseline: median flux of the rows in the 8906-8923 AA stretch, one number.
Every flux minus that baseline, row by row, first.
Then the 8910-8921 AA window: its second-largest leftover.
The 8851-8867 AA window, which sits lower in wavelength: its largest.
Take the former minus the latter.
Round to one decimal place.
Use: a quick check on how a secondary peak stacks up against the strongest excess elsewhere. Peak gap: -0.7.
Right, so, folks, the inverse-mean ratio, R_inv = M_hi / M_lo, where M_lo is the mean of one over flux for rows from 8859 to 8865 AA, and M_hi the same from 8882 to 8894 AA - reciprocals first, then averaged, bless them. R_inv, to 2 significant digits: 0.99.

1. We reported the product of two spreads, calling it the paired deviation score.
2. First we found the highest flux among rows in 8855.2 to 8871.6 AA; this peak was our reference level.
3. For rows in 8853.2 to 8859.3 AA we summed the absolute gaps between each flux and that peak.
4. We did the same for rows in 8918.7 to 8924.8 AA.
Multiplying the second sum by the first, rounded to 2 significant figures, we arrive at 1.1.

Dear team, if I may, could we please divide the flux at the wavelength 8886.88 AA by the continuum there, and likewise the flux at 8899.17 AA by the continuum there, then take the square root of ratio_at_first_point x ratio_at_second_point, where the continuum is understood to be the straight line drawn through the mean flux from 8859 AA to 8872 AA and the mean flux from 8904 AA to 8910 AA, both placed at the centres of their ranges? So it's 1.00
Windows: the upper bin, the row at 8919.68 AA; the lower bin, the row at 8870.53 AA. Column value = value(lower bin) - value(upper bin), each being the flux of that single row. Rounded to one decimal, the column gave -1.2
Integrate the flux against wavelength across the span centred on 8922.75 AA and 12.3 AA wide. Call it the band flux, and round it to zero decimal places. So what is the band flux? 241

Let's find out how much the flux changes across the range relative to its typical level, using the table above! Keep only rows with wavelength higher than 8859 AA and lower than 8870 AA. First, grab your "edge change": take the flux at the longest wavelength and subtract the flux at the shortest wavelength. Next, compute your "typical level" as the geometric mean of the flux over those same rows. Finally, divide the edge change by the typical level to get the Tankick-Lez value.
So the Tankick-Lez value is -0.037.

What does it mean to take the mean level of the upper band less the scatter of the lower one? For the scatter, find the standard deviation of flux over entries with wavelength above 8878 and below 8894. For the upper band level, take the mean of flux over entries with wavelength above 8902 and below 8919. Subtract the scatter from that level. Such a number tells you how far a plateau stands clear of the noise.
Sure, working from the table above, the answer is 19.1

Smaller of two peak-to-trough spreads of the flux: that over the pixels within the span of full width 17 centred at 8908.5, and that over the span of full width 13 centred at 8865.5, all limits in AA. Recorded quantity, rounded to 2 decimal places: 0.70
